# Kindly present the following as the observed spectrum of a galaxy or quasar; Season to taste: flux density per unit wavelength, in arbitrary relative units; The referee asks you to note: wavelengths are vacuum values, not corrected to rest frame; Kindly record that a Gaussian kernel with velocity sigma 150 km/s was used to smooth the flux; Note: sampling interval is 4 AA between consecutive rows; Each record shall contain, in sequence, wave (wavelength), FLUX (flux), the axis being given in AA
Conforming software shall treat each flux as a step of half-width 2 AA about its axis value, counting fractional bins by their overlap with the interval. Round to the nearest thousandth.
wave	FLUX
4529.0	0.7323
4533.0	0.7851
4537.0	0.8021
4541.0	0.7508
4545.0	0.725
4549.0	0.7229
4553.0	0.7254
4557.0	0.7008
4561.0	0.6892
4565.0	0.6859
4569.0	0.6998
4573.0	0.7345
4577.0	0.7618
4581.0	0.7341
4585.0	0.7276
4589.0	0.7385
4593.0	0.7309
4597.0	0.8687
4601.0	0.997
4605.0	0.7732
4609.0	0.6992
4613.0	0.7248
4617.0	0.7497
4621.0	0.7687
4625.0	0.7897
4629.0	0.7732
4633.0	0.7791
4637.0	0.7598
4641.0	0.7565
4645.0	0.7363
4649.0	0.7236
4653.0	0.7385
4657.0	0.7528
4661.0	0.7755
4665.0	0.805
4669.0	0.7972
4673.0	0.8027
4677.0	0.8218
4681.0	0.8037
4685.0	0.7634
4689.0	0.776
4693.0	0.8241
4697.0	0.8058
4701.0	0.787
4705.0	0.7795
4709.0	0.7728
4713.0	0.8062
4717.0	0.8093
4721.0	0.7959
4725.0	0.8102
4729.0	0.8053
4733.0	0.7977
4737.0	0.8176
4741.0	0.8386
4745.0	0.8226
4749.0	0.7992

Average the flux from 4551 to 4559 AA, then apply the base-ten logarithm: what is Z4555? -0.147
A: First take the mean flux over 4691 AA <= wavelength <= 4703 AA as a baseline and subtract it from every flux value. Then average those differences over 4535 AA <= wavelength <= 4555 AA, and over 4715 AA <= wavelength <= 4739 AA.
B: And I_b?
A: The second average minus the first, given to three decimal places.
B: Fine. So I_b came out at 0.061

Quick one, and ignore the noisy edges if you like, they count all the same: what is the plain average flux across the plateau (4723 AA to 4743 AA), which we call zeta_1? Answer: 0.81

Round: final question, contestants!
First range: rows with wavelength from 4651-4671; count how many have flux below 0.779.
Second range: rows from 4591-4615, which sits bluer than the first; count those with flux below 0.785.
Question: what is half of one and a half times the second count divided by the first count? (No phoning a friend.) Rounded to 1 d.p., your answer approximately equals 1.0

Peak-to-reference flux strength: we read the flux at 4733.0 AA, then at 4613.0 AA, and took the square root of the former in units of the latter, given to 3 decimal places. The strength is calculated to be 1.049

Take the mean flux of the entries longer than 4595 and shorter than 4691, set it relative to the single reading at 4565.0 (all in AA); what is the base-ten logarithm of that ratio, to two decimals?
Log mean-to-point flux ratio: 0.06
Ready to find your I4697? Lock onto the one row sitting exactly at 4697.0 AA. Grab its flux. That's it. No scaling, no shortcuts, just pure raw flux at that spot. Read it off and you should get 0.8058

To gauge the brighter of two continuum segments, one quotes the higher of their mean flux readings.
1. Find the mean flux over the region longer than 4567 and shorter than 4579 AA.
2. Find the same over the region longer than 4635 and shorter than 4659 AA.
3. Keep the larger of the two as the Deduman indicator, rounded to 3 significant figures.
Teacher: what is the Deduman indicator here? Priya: 0.745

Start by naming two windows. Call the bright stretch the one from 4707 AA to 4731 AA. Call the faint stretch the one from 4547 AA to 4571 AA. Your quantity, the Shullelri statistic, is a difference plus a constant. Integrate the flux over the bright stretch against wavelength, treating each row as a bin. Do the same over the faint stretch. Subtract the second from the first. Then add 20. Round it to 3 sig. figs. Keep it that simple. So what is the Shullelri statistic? 22.3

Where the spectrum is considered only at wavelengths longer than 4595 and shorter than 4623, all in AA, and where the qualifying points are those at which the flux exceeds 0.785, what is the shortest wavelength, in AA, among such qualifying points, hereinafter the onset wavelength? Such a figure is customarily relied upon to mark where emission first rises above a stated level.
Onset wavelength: 4597.0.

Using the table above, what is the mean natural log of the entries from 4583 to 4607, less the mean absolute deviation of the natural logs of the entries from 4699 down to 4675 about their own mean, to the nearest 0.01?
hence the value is -0.25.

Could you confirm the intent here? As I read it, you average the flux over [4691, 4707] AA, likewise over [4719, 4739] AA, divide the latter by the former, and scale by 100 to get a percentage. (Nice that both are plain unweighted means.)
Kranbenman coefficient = 101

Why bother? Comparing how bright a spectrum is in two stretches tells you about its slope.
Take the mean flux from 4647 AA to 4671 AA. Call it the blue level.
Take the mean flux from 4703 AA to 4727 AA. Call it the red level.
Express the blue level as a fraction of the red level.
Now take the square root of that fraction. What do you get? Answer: 0.981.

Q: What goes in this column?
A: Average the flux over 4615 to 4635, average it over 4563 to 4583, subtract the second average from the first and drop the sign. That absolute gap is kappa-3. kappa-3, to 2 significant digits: 0.049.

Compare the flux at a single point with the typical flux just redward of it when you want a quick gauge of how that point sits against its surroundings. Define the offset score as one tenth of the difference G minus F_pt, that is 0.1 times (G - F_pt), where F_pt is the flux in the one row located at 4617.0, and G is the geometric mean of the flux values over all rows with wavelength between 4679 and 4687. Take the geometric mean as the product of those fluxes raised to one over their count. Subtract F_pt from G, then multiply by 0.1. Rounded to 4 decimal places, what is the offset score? 0.0034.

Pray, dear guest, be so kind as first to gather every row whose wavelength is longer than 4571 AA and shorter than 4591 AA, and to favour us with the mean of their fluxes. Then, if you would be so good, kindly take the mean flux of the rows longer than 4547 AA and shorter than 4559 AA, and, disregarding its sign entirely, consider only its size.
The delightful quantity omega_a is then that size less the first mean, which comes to -0.02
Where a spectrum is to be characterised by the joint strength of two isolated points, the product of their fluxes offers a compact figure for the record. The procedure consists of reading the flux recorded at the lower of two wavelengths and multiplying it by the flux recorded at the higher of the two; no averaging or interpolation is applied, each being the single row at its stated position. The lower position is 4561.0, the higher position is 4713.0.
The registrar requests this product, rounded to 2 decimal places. 0.56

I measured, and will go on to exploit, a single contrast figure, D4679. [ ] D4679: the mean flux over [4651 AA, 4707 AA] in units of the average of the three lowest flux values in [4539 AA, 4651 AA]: 1.14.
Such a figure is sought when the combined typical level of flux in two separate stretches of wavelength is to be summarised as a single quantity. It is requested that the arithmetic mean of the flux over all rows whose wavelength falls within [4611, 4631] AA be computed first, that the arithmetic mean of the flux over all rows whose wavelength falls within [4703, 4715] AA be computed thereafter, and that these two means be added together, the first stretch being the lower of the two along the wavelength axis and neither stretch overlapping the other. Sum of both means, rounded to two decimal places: 1.55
